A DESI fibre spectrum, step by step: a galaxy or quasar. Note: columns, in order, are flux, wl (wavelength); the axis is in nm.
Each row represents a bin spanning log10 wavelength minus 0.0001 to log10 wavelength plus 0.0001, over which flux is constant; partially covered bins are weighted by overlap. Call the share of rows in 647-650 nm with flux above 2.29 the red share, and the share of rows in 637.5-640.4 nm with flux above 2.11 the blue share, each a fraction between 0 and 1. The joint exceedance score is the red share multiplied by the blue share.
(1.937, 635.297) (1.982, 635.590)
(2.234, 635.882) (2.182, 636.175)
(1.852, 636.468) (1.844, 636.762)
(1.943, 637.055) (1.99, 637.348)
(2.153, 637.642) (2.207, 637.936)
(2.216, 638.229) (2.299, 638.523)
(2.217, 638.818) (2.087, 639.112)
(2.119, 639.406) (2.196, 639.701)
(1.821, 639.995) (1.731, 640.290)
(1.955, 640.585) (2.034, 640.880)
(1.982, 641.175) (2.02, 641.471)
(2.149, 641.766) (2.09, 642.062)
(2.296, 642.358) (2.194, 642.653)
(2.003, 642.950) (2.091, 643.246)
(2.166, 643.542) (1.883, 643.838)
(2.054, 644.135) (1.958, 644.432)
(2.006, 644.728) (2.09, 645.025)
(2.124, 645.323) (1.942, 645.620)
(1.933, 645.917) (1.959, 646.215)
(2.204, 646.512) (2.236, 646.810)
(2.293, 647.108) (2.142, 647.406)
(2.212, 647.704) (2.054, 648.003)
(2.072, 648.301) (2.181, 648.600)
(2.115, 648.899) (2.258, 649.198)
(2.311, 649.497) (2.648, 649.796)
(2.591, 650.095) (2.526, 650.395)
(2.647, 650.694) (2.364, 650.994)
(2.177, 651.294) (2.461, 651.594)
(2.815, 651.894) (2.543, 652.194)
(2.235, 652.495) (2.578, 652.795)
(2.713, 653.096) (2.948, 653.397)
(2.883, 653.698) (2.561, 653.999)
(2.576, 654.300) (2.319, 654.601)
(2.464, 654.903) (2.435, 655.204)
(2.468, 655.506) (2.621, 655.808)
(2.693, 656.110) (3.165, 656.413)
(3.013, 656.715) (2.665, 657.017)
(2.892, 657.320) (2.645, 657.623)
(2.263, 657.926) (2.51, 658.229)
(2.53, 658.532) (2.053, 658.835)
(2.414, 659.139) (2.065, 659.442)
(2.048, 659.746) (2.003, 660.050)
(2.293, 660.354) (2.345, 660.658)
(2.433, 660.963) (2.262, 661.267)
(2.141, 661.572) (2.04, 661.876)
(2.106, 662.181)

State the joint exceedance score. 0.21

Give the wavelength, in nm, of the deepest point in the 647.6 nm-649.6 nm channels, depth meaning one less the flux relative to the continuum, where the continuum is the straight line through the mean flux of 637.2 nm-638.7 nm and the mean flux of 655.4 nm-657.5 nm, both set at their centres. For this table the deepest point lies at 648.003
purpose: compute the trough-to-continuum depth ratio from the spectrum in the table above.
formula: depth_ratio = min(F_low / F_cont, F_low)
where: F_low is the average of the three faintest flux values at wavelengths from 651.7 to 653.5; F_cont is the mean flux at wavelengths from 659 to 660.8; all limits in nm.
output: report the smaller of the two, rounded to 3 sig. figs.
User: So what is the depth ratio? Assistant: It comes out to 1.12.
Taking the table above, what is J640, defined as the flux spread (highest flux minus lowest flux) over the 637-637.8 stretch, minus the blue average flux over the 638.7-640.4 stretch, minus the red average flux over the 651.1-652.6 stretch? -4.3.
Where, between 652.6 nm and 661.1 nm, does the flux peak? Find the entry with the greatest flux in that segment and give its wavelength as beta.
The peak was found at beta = 656.413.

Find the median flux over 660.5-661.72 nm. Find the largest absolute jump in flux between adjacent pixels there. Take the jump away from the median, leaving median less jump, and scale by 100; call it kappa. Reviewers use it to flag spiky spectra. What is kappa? 213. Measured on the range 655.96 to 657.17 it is 238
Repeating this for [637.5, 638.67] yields 213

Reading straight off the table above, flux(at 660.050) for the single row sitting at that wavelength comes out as 2.003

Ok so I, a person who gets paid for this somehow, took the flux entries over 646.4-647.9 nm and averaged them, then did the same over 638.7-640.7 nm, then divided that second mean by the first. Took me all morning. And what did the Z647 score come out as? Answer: 0.91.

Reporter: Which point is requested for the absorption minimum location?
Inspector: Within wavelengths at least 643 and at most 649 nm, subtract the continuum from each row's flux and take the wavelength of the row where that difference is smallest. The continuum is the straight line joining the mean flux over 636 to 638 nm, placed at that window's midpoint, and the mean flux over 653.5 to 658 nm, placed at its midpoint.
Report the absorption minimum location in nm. 645.917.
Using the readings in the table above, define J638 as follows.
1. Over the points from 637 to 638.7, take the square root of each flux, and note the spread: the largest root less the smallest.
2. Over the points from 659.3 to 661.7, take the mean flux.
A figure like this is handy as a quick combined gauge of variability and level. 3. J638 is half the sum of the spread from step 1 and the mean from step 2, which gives 1.16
